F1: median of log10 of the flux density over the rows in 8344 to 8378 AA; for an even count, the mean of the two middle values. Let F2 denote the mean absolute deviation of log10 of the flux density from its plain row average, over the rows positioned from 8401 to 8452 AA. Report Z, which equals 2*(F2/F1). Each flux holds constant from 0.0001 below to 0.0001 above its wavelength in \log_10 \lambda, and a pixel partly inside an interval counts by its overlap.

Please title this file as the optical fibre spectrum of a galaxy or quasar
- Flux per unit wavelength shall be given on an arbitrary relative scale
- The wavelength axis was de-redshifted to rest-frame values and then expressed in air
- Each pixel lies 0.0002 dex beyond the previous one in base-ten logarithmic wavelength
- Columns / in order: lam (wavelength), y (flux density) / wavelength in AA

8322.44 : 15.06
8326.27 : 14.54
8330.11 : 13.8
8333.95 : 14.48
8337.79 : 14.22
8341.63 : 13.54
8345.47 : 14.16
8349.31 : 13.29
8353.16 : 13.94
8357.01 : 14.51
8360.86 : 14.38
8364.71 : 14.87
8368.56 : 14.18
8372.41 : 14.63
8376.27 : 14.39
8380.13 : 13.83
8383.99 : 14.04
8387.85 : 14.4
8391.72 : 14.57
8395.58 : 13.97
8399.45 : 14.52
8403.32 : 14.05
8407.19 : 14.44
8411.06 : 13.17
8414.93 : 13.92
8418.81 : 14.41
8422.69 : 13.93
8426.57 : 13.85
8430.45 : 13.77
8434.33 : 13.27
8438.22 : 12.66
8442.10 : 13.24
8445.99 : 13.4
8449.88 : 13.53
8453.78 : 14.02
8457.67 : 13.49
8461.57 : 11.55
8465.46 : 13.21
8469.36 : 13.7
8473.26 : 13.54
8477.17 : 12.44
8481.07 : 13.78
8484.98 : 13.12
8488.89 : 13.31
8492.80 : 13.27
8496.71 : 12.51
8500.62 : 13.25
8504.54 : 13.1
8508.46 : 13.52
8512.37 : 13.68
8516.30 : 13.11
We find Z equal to 0.023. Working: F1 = 1.16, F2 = 0.013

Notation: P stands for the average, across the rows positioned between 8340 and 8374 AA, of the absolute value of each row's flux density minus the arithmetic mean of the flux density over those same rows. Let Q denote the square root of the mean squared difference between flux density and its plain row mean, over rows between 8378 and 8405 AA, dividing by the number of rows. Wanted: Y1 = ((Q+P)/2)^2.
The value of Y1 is 0.108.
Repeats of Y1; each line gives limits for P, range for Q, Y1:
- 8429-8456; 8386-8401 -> 0.074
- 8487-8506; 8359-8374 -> 0.060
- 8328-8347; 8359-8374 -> 0.077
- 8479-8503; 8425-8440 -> 0.136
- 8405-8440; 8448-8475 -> 0.360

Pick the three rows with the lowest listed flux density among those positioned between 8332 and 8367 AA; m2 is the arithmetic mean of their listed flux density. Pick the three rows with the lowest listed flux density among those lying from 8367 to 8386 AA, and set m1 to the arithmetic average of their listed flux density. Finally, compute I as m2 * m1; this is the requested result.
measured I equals 190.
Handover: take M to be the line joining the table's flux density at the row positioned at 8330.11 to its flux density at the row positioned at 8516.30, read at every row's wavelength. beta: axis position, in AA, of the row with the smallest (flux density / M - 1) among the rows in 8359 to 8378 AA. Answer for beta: 8368.56 AA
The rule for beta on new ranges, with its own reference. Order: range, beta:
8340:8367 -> 8349.31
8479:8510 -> 8496.71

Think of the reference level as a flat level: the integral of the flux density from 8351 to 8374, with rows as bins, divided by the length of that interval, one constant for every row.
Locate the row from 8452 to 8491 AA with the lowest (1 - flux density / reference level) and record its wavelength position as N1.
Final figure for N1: 8453.78 AA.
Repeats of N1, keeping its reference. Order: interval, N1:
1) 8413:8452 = 8418.81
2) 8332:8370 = 8364.71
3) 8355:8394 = 8364.71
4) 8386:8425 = 8391.72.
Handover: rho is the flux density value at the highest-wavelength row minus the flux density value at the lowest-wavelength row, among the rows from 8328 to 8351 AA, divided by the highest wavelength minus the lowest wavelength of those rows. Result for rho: -0.027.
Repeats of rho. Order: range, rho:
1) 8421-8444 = -0.036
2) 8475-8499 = 0.004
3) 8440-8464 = -0.087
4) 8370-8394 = -0.003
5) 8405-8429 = -0.030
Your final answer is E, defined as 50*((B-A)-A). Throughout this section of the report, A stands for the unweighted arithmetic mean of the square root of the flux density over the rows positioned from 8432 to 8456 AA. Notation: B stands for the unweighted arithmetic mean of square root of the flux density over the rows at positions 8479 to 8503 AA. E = -184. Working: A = 3.65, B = 3.63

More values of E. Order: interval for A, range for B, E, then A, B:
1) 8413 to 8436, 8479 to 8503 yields -191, 3.72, 3.63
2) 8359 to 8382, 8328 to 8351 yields -193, 3.79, 3.73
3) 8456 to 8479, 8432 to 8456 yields -178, 3.60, 3.65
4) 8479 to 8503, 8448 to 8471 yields -181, 3.63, 3.64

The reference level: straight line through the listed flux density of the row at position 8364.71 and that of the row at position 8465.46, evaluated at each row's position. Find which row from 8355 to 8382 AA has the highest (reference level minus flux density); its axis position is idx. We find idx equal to 8380.13 AA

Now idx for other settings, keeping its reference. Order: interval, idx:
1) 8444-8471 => 8461.57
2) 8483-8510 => 8496.71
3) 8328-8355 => 8349.31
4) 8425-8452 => 8438.22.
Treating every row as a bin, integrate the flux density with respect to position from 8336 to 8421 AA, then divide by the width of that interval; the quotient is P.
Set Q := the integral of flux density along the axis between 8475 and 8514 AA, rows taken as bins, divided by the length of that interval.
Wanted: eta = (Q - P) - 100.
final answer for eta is -101.0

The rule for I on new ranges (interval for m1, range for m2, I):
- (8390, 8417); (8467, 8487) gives 178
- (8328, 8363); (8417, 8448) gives 177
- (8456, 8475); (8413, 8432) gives 177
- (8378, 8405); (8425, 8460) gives 182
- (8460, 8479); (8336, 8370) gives 169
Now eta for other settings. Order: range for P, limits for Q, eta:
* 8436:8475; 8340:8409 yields -99.0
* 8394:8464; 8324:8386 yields -99.4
